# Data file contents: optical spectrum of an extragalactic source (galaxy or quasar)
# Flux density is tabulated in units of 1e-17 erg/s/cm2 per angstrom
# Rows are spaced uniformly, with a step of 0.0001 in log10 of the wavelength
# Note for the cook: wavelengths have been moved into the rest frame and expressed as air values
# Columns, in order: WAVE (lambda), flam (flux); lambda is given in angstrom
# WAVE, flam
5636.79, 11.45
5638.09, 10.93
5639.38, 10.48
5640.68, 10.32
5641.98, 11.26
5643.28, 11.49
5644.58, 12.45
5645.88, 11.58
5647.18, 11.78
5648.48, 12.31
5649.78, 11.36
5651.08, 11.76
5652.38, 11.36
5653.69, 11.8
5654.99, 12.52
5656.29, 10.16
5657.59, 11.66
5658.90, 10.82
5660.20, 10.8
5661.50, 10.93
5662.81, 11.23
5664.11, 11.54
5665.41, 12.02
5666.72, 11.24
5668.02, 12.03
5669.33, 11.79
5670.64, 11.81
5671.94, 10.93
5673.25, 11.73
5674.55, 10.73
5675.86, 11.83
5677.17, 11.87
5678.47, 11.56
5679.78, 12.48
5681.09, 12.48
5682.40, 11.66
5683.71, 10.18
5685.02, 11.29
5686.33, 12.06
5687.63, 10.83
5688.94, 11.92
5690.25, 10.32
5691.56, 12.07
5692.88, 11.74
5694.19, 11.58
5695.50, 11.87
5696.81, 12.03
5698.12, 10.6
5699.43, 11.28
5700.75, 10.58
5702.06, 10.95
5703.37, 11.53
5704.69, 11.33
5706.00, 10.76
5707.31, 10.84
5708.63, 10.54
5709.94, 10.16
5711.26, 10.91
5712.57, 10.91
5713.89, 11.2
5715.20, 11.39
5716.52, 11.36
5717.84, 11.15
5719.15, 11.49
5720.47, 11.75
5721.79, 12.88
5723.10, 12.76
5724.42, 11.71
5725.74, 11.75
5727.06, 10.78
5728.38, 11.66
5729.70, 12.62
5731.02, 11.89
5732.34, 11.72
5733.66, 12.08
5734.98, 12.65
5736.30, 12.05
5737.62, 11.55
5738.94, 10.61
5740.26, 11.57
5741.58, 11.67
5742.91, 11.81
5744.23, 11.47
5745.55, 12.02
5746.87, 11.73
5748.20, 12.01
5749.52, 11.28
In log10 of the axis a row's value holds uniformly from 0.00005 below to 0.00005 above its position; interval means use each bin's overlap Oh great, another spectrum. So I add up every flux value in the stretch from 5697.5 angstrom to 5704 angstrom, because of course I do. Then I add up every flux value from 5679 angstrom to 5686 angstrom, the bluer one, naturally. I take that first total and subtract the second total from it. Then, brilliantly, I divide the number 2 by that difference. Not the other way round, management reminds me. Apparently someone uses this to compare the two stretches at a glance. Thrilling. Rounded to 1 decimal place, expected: -0.6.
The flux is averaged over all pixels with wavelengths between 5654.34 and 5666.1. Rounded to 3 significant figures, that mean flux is 11.3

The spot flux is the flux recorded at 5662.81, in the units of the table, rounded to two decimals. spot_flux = 11.23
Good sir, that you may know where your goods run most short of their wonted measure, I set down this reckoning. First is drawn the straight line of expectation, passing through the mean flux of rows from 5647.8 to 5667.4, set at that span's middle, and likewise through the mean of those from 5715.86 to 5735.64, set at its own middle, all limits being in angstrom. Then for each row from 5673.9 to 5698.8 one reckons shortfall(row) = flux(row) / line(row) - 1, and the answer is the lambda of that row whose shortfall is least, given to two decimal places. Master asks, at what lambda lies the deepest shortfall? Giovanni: 5683.71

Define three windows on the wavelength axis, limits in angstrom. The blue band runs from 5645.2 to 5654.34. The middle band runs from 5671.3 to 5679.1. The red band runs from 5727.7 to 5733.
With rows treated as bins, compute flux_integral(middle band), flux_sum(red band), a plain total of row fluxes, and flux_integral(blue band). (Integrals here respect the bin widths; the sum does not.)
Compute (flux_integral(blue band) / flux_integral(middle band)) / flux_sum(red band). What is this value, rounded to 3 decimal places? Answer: 0.025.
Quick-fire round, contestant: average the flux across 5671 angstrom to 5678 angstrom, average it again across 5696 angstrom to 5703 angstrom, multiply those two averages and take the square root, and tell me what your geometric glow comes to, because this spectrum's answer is 11.3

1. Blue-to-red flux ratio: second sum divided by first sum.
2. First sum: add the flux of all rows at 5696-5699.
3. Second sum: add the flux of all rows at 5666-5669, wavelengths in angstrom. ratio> 1.03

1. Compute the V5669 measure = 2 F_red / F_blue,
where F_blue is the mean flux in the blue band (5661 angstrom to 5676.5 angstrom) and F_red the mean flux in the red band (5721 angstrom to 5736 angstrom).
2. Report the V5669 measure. 2.10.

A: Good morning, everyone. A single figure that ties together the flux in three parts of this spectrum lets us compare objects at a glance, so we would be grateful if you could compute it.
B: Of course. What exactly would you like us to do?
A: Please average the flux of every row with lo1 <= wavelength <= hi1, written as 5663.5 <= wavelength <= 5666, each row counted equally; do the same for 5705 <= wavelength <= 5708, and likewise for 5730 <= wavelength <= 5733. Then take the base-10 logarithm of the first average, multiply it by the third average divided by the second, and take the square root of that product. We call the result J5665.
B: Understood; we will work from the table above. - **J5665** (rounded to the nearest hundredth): 1.08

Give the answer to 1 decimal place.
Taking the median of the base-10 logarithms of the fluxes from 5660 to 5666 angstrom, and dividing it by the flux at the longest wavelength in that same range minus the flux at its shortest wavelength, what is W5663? 0.9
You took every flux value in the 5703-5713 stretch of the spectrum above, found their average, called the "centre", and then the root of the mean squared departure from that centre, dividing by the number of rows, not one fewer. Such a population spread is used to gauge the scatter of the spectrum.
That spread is 0.40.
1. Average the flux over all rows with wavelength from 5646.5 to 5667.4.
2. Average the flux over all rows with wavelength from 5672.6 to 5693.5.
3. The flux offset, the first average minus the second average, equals -0.1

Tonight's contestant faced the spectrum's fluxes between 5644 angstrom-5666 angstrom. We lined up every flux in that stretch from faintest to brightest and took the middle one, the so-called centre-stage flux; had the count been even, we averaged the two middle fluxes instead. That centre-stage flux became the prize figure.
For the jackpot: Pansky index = 11.6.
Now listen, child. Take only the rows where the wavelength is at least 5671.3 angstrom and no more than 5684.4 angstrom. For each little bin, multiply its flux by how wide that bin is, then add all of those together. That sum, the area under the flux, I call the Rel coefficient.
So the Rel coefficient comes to 151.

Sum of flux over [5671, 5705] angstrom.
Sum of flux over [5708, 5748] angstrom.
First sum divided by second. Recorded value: 0.86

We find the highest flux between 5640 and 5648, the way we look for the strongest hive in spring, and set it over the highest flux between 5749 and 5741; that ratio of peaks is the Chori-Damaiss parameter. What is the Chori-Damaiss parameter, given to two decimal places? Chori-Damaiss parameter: 1.04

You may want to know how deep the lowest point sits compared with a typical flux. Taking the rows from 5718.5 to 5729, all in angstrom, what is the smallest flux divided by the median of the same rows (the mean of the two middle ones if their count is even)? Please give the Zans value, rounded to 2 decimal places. 0.92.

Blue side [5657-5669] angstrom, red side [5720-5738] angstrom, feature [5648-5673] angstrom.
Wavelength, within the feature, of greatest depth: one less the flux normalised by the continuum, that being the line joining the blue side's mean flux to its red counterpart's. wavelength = 5656.29 angstrom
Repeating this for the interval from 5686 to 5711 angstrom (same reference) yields 5709.94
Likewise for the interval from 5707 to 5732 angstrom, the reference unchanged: 5709.94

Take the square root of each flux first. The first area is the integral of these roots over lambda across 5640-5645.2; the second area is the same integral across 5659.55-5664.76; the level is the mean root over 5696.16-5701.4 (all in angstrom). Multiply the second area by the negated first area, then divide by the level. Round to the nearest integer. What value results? -91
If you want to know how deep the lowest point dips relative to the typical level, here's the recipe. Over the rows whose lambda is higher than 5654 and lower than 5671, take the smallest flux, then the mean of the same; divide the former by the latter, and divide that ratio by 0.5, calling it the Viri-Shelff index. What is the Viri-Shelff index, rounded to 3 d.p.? 1.778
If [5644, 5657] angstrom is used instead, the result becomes 1.736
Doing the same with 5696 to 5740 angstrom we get 1.776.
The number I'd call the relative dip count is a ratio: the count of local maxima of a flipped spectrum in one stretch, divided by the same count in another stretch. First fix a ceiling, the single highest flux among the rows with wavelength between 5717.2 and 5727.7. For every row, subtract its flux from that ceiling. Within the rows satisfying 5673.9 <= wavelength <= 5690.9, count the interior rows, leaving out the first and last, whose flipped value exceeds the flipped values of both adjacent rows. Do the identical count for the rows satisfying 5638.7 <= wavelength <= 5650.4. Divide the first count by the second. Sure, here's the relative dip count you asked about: 1.50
